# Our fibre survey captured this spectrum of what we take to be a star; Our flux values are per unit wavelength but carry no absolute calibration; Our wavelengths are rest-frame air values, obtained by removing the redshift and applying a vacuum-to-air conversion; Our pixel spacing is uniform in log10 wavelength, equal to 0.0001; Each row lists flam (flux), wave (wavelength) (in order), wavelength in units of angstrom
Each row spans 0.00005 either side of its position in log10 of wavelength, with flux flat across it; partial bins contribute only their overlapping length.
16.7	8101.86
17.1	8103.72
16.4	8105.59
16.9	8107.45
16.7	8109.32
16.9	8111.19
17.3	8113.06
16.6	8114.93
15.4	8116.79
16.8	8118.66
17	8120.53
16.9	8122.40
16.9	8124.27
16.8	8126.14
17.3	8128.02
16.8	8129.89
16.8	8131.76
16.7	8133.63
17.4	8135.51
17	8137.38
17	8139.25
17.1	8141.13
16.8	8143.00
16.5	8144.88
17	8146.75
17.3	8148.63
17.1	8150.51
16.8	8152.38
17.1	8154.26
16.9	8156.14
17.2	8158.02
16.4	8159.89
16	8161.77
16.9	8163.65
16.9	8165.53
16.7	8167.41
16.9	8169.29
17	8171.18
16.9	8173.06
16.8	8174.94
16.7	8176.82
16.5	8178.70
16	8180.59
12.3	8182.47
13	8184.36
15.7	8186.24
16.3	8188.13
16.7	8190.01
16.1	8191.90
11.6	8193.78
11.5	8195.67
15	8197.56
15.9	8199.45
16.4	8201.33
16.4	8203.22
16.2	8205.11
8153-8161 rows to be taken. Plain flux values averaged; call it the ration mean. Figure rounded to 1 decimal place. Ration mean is 16.9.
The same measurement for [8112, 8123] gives 16.7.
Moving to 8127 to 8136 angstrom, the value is 17.0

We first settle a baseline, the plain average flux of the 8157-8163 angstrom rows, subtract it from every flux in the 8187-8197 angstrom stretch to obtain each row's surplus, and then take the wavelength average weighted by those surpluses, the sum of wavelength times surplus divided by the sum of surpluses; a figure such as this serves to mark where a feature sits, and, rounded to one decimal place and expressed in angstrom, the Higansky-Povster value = 8194.5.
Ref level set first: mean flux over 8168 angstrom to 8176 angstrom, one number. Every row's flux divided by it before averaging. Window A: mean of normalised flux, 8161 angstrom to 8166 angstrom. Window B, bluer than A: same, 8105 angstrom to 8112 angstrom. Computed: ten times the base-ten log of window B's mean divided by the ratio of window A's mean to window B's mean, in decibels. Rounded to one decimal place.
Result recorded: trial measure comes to 0.0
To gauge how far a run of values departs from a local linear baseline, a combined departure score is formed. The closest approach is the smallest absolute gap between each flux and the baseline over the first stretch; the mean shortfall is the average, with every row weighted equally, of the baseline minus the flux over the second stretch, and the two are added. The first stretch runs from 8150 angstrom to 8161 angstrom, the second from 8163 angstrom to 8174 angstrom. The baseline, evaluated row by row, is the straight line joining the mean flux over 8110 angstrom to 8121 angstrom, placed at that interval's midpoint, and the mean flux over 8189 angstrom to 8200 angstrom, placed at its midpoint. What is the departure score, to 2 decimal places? -0.72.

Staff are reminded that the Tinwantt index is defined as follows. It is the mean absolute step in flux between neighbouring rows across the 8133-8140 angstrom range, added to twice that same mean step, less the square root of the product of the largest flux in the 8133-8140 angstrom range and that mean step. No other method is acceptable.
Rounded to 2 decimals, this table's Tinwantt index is -1.43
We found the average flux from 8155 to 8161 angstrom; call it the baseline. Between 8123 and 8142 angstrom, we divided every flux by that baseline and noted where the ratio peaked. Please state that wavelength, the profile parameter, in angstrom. 8135.51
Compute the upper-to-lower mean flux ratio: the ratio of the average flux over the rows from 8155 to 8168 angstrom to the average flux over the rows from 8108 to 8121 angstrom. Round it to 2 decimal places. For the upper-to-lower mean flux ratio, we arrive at 1.00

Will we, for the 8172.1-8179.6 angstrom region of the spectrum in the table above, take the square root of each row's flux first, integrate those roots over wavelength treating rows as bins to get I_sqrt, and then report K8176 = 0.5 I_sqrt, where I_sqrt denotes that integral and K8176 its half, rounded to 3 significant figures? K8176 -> 15.4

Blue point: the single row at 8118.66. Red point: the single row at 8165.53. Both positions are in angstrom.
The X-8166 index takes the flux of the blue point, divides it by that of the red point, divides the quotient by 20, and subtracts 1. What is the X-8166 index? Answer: -0.950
